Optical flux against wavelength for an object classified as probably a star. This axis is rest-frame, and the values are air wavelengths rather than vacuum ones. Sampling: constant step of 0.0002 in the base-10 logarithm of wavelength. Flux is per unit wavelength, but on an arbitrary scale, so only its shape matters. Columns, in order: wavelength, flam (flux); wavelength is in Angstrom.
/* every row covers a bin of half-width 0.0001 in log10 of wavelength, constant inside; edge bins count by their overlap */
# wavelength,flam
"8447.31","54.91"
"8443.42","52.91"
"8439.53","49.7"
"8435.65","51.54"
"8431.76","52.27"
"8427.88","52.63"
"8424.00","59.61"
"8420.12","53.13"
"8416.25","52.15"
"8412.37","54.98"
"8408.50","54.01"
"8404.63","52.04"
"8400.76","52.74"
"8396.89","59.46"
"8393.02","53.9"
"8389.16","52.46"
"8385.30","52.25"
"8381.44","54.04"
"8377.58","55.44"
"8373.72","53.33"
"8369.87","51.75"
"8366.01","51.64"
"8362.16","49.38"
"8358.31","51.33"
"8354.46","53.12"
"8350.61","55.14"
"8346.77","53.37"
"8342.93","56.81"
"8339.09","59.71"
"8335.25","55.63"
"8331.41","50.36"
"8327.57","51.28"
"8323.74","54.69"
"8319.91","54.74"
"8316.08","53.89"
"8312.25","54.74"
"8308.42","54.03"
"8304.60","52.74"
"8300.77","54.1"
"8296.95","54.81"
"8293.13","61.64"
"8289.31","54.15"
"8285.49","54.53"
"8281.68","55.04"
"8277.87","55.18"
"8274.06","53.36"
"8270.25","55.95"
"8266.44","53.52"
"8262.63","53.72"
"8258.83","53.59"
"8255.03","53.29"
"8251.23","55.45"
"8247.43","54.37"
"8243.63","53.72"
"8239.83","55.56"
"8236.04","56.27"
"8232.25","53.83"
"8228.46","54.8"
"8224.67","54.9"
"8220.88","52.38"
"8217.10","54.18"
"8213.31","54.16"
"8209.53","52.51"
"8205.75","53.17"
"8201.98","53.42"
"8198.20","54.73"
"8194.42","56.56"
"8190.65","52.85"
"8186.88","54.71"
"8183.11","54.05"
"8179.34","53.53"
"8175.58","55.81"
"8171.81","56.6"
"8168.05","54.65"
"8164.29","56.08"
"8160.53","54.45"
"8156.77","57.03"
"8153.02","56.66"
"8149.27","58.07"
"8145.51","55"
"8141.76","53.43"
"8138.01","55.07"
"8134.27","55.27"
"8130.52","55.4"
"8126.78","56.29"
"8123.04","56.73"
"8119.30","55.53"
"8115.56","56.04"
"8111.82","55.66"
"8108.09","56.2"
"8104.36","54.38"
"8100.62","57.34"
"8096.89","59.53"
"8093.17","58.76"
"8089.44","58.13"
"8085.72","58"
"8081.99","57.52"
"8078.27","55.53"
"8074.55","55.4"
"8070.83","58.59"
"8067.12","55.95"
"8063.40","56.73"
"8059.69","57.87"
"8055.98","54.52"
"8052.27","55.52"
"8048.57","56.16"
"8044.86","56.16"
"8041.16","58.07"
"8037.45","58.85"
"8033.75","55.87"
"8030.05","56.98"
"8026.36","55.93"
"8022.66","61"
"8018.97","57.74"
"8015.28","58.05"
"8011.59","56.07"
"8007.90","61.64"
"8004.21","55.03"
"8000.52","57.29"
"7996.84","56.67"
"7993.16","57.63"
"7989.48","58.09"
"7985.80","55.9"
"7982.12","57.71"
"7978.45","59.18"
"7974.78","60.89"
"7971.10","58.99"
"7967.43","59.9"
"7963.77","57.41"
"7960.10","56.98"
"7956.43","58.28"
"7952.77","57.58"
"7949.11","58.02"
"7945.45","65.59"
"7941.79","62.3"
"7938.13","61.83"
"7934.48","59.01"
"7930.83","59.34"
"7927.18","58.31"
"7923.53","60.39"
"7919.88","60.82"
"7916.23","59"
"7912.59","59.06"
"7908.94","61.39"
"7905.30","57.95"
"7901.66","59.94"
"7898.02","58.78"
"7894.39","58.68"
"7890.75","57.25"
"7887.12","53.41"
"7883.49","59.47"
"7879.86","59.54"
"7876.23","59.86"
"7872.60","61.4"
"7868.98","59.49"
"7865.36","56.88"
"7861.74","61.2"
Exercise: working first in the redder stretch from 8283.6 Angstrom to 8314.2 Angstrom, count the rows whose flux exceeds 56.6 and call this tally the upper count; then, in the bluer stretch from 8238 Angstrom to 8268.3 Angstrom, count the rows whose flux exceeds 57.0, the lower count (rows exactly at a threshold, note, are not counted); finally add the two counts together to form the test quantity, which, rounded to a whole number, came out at 1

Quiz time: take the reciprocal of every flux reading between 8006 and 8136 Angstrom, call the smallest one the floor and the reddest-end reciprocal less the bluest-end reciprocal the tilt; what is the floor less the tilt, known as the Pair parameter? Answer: 0.0144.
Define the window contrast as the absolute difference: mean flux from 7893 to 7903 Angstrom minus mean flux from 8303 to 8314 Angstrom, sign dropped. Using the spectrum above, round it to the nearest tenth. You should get 5.3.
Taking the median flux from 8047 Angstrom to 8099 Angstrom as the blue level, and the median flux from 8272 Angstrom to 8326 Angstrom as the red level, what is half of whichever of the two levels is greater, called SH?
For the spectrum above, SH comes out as 28.6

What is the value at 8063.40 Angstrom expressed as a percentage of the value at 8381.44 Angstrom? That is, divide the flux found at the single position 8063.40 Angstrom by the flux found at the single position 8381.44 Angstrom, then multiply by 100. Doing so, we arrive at 105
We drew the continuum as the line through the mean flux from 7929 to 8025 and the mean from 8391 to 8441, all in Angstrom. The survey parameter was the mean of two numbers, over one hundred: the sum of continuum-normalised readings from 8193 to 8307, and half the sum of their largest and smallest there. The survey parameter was 0.15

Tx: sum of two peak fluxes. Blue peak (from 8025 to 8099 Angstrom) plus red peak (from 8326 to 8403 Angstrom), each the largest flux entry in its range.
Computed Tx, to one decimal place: 119.2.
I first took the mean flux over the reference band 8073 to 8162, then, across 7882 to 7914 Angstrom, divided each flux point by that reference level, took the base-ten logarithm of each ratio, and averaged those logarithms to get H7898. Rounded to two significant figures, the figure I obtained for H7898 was 0.016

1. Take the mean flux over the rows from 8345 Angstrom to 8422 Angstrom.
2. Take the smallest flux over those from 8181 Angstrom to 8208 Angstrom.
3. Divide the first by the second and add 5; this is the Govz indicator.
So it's 6.008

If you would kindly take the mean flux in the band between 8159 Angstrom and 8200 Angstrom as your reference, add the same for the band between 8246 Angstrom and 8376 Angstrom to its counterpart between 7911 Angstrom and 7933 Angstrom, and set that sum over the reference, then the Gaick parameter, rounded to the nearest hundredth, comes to 2.07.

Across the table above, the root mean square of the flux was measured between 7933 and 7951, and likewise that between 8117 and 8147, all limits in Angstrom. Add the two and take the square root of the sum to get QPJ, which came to 10.81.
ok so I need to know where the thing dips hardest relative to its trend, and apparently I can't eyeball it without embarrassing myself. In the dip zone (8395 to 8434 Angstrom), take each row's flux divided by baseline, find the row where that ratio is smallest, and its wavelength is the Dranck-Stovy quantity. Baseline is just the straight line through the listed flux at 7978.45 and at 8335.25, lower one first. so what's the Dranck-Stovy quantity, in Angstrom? 8404.63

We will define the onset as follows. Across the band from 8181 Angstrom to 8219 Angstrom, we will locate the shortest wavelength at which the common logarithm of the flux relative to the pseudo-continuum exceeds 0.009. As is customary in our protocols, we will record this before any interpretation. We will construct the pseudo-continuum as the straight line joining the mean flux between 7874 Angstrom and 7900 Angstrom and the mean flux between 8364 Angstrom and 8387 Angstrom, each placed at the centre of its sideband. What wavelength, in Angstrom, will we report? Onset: 8194.42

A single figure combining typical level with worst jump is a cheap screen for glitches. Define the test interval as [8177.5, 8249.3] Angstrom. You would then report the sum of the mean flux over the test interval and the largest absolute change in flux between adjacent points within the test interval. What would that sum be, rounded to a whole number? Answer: 58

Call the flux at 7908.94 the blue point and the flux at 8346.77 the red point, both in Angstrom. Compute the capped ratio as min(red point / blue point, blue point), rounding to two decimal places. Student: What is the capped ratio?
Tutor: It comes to 0.87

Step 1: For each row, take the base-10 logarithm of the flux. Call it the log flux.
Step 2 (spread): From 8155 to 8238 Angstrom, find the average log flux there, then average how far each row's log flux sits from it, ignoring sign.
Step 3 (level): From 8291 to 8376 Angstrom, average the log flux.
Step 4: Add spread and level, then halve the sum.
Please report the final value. 0.870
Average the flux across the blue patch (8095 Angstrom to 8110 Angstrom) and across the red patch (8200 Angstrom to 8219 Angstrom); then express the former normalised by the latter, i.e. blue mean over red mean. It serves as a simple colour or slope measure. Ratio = 1.06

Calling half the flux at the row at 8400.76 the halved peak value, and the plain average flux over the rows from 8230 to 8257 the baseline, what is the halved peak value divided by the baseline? 0.483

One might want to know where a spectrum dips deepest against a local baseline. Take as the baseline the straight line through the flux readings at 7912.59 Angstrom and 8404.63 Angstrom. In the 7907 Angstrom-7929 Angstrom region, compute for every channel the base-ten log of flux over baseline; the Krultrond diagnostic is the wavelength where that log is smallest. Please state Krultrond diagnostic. 7927.18 Angstrom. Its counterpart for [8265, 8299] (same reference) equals 8274.06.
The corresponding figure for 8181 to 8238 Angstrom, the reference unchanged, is 8209.53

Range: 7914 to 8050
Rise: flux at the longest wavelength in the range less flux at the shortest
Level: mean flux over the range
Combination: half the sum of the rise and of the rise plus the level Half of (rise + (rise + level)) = 26.4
